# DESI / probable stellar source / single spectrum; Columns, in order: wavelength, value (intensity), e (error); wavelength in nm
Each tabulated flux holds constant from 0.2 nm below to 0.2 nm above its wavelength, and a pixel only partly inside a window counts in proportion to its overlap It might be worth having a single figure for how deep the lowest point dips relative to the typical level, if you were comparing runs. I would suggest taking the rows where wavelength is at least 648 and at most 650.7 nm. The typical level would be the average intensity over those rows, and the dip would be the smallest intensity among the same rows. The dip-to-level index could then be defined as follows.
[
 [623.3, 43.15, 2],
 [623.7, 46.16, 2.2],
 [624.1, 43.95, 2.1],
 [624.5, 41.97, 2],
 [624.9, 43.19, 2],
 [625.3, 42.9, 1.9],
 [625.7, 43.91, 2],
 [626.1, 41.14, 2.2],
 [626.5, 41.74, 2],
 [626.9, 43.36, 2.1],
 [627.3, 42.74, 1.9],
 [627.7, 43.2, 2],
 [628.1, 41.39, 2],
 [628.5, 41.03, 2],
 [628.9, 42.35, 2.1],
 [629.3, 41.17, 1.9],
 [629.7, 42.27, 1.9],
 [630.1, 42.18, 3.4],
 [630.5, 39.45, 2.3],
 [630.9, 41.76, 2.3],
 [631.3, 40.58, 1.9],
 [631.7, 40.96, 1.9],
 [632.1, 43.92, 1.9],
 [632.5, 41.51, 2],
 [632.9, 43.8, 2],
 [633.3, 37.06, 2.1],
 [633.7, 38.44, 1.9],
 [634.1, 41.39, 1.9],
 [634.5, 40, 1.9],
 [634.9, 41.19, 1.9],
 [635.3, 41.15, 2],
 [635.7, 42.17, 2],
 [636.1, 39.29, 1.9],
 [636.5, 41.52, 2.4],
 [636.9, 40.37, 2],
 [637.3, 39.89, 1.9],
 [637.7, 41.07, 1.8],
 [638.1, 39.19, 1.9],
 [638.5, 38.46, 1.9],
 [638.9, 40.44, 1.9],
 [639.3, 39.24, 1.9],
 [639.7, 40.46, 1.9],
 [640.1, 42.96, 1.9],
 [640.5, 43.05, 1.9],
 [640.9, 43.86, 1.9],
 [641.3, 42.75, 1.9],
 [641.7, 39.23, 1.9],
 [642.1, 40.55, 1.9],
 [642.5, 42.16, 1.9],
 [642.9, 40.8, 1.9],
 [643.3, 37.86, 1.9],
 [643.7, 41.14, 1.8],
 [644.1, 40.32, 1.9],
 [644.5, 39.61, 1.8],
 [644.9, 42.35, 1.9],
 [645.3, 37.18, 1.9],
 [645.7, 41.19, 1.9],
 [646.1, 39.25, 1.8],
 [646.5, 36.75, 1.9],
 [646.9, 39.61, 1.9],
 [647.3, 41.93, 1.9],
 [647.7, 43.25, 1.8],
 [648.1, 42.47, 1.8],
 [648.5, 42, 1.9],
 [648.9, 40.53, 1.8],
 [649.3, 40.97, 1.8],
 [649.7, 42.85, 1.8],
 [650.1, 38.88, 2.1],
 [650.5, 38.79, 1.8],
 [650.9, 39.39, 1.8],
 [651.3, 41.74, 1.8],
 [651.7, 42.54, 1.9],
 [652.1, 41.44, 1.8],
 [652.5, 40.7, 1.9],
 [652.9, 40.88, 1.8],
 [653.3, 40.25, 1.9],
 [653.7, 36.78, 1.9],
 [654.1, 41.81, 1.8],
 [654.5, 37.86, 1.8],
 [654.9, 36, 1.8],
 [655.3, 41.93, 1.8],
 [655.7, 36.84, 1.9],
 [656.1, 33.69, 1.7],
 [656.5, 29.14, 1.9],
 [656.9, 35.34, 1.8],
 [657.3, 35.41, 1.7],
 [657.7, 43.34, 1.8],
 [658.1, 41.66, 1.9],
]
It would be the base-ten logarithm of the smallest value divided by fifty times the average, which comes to -1.72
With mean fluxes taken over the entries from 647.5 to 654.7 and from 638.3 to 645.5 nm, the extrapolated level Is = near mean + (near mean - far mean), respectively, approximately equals 40.8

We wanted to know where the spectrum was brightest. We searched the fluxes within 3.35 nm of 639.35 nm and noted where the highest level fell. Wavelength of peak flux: 640.9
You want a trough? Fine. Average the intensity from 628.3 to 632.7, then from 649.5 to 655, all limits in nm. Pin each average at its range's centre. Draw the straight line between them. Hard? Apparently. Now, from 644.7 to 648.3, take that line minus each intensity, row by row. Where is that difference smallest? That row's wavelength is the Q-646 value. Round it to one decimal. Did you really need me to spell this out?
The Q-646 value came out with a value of 647.7 nm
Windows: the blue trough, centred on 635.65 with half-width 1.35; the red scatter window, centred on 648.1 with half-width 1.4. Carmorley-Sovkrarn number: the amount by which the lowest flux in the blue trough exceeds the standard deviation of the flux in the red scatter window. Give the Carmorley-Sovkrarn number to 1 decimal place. 38.1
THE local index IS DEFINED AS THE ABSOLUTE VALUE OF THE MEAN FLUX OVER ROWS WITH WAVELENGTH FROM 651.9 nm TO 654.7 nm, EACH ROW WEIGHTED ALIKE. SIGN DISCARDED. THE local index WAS 40.0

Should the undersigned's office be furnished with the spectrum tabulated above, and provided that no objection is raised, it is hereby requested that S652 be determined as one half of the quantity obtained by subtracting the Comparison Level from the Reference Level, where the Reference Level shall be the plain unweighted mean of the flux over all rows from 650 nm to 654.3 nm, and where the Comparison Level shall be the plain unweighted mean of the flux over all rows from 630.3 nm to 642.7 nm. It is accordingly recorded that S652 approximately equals -0.3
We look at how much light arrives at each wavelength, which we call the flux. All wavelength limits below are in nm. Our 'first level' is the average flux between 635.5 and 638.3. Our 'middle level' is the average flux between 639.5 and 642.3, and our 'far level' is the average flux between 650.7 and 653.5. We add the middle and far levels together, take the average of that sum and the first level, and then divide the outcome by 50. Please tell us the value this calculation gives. 1.23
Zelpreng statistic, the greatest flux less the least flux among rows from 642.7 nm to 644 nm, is 3.3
